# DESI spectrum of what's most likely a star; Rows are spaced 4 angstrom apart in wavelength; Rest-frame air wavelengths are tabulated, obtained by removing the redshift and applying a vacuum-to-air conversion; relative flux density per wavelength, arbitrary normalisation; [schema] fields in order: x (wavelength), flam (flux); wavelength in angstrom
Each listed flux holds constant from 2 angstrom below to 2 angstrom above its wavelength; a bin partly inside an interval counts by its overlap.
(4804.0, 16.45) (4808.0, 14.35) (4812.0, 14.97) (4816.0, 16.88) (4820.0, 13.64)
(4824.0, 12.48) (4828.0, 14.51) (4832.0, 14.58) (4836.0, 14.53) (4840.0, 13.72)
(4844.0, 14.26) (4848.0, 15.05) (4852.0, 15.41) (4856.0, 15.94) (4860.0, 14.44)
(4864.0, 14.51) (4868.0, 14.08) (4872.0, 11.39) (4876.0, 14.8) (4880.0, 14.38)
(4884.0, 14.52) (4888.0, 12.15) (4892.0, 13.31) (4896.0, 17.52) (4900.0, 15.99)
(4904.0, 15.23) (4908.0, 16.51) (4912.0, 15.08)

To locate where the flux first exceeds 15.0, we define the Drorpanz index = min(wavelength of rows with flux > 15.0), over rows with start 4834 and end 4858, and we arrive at 4848.0 angstrom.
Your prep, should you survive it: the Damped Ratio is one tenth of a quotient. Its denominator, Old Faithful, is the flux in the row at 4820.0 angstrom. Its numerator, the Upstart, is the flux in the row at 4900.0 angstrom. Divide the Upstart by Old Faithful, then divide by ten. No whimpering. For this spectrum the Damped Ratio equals 0.117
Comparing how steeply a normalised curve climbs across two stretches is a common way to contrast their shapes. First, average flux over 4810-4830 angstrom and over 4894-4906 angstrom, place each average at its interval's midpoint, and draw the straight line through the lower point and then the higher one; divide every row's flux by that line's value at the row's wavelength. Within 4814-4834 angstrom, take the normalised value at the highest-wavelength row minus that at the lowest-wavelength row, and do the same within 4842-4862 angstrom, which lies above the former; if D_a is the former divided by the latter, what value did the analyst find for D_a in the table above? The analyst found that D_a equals 19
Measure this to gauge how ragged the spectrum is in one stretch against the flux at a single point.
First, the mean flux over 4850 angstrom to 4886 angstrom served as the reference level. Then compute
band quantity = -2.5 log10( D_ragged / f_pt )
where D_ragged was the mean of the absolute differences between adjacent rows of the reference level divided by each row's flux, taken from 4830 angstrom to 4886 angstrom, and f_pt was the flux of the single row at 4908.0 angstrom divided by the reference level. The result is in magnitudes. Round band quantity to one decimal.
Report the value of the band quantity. 3.0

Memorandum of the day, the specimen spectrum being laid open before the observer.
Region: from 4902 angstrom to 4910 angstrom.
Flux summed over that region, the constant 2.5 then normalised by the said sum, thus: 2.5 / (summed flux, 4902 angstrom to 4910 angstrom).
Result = 0.079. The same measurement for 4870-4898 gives 0.025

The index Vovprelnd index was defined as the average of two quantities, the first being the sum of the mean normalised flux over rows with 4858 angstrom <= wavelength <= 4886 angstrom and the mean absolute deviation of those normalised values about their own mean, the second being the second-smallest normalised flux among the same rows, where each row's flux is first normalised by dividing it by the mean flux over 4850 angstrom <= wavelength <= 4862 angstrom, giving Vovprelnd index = 0.945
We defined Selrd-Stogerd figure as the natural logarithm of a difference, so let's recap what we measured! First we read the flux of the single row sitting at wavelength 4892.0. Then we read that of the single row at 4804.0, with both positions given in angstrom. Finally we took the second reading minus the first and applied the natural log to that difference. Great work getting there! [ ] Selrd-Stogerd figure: 1.1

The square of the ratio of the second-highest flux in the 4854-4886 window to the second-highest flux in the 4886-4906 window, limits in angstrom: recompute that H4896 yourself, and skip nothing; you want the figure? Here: 0.86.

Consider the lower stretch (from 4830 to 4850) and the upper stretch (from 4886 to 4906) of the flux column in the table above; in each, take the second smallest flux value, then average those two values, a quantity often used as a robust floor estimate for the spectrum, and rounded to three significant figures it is 13.8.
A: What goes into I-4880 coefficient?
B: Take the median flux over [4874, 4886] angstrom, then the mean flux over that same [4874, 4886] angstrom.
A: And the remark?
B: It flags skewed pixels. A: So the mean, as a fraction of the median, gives 1.00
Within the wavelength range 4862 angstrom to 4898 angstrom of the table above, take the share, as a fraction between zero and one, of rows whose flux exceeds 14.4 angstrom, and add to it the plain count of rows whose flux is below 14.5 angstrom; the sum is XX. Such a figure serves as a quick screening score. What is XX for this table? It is 5.4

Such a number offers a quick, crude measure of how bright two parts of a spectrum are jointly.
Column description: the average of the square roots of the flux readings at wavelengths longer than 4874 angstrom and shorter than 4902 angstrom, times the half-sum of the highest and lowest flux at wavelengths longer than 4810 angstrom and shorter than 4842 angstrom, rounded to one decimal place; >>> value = 56.1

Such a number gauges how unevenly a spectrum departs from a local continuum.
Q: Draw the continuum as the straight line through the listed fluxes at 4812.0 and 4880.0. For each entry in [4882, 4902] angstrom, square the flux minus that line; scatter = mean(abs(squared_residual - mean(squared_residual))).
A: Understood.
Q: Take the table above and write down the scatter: 3.0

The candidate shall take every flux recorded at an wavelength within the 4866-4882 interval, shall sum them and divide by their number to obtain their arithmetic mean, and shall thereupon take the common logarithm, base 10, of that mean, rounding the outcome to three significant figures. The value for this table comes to 1.14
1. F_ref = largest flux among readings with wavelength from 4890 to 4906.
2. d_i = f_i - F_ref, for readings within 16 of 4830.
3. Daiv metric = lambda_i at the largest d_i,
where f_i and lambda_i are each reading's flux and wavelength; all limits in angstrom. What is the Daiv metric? 4816.0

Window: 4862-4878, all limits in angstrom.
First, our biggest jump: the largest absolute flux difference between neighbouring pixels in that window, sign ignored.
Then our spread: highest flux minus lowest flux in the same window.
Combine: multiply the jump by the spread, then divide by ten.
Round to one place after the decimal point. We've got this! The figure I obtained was 1.2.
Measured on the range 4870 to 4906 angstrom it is 2.6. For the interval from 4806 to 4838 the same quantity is 1.4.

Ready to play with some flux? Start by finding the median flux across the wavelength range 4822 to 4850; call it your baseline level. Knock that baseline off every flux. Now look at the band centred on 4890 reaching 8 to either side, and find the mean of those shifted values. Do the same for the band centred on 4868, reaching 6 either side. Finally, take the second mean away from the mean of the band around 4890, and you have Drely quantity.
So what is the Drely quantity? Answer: 1.0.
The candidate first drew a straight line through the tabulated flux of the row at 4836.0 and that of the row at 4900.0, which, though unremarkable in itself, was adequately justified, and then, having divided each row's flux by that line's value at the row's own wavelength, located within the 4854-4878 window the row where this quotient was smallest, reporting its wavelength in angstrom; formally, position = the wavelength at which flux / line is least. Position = 4872.0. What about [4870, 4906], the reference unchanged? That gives 4872.0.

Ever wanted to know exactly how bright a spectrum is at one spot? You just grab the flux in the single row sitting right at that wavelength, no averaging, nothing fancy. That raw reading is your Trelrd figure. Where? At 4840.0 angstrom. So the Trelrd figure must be 13.72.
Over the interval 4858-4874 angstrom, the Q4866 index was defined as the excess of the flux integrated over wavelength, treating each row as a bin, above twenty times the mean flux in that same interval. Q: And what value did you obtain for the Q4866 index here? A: -54.4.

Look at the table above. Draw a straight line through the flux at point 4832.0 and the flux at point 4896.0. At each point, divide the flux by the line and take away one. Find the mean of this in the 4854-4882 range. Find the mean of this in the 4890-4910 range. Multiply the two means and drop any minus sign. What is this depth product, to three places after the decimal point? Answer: 0.014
